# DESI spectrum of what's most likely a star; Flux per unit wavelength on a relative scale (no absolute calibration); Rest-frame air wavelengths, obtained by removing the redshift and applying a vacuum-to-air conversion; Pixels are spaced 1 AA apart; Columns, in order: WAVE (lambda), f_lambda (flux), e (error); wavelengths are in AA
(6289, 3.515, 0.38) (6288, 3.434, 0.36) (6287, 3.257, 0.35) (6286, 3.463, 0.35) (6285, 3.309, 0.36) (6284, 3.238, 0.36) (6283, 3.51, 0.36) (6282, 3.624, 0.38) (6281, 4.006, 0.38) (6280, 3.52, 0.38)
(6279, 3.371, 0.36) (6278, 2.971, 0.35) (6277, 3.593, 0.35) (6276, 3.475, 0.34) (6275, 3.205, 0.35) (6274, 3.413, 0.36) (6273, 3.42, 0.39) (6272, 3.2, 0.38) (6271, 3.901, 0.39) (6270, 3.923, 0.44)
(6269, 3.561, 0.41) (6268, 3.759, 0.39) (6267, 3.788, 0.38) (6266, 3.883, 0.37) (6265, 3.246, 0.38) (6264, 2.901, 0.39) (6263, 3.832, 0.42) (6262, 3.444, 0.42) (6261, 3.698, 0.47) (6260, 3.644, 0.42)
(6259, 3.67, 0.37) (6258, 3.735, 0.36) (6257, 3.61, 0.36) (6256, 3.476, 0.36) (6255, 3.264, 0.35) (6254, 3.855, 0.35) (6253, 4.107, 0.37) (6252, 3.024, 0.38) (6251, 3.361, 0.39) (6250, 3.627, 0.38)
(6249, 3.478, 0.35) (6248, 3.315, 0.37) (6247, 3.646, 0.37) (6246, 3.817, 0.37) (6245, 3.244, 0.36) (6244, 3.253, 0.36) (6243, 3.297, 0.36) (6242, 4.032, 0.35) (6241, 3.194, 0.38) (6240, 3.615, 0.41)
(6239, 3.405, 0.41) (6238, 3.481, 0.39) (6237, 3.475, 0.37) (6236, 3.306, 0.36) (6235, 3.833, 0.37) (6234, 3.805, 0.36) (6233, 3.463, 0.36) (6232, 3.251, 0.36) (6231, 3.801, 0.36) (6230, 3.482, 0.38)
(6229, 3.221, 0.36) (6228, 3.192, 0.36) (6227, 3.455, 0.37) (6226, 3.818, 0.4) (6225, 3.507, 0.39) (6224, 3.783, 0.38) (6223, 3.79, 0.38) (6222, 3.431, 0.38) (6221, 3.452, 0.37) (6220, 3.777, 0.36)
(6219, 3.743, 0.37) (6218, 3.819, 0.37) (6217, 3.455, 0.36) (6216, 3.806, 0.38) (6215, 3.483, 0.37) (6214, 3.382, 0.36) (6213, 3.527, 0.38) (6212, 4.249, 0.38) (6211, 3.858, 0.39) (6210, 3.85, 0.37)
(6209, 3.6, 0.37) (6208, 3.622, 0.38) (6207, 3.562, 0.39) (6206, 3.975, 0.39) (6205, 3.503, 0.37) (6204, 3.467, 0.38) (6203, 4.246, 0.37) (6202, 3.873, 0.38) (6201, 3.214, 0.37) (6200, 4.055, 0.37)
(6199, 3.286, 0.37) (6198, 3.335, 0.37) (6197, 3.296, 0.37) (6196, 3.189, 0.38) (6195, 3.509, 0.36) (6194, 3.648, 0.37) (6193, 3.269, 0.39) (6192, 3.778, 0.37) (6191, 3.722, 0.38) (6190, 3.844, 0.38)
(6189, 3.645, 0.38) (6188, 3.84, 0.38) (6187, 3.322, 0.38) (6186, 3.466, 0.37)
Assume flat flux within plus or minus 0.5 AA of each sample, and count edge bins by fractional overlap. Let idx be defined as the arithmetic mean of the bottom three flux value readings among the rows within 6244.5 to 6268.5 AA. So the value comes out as 3.06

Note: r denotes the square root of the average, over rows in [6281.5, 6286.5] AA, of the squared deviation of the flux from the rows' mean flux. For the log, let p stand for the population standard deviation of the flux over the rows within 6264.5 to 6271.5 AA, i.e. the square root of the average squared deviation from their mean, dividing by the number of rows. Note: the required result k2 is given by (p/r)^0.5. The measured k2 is 1.27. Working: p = 0.23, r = 0.14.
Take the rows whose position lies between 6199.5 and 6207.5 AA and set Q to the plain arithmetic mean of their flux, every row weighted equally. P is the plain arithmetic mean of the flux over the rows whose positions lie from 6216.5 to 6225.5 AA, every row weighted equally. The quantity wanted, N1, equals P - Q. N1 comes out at -0.1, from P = 3.64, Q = 3.74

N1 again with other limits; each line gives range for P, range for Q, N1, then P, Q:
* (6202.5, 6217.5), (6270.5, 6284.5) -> 0.2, 3.71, 3.46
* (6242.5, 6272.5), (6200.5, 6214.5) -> -0.2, 3.55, 3.71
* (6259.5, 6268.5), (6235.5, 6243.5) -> 0.1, 3.58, 3.48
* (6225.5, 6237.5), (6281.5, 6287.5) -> 0.1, 3.51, 3.40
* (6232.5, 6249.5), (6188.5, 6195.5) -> -0.1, 3.51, 3.63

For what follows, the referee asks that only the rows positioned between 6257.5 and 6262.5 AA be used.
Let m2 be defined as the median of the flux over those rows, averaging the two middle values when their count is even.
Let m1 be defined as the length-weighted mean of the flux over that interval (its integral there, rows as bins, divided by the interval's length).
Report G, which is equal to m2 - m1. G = 0.03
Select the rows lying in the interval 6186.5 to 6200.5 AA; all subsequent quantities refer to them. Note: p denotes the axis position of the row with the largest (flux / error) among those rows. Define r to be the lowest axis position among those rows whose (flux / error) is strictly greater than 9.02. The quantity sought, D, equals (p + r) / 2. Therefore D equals 6194.0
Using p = 6200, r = 6188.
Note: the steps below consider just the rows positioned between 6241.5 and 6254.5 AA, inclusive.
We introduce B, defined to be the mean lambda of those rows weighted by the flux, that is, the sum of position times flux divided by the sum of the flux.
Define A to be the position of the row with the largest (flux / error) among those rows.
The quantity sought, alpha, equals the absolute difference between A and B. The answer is 6.0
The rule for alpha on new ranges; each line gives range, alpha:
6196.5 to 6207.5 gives 0.9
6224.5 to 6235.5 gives 3.9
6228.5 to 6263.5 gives 4.1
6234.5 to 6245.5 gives 2.1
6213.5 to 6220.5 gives 2.9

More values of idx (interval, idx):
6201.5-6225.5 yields 3.42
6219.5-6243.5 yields 3.20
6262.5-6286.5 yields 3.02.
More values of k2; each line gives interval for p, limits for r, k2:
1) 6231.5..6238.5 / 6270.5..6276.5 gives 0.94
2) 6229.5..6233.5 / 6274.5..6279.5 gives 0.95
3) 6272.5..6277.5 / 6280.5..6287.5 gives 0.71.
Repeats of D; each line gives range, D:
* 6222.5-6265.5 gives 6232.5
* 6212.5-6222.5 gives 6216.5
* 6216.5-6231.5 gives 6224.0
